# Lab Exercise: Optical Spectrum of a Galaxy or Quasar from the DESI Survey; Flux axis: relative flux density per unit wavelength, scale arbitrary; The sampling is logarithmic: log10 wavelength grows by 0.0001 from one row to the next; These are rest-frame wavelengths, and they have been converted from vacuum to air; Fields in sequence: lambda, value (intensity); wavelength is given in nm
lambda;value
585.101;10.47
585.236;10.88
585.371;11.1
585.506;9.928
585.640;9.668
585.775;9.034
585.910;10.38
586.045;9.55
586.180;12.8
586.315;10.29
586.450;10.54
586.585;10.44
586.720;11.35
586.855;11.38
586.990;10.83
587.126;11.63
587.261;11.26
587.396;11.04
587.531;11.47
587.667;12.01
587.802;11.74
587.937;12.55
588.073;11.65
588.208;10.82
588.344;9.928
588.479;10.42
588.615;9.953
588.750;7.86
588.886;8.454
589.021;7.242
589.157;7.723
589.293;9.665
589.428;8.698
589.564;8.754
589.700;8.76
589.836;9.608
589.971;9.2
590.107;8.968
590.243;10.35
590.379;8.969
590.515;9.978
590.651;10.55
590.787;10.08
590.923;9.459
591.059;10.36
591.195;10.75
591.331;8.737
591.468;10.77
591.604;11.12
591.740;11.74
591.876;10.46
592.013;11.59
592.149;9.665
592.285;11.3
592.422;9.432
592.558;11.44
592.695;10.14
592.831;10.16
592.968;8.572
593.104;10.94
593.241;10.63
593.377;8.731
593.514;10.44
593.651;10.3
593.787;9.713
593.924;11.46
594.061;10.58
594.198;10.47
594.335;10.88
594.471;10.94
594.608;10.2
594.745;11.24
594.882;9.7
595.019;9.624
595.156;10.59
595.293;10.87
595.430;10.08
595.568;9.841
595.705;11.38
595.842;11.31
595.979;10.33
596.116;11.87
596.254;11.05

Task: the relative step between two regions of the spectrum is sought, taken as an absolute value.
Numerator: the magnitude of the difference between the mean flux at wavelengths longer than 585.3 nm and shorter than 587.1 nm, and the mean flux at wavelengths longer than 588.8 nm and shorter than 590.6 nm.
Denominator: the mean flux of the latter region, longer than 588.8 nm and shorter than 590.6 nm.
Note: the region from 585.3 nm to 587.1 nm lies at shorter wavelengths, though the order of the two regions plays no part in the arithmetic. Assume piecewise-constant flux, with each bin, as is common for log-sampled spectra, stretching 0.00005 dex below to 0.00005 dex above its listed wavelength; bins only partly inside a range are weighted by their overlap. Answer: 0.18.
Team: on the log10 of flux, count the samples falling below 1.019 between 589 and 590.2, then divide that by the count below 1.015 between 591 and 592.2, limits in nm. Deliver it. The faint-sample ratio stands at 4.50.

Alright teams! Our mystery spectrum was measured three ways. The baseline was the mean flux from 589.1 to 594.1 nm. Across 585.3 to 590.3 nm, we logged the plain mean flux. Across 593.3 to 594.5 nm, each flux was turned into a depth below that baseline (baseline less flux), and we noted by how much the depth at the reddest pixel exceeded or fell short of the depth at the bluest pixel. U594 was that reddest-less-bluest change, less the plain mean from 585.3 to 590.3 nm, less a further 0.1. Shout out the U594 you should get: -12.5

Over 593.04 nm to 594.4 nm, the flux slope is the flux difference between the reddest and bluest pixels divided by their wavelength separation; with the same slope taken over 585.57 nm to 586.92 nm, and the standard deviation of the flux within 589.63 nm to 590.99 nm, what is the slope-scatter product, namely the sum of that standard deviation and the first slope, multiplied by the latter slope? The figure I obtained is 1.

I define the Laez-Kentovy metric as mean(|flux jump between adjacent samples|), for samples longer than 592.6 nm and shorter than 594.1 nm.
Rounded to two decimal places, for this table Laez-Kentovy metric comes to 1.12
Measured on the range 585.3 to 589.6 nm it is 0.85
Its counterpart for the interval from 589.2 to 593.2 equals 1.05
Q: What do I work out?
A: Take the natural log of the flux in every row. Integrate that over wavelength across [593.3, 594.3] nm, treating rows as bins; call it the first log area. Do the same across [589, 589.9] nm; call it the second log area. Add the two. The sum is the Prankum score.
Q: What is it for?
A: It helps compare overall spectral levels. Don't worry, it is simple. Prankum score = 4.27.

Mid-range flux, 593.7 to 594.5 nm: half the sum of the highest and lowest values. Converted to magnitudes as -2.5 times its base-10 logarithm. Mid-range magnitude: -2.562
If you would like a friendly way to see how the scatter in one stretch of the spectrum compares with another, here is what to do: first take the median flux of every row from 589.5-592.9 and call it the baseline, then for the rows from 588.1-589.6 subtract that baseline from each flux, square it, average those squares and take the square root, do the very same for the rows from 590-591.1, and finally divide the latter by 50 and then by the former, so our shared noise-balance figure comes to 0.0084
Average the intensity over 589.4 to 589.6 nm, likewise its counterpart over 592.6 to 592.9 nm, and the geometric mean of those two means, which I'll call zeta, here 9.4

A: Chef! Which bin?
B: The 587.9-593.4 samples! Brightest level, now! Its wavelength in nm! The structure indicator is 587.937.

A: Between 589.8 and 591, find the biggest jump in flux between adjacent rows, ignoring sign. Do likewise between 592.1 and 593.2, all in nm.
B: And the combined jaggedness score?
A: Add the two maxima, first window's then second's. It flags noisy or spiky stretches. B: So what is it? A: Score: 3.75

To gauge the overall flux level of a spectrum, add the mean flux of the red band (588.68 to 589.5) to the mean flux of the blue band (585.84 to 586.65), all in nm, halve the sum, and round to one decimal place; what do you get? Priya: 9.5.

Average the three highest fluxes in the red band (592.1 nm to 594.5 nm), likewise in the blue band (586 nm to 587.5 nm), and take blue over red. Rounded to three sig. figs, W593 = 1.05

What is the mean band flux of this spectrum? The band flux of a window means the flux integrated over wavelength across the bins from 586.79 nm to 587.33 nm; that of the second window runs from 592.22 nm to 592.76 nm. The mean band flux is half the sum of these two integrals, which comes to 5.9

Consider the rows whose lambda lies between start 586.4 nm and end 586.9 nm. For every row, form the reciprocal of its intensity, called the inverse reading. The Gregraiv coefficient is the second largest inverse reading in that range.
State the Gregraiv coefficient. 0.0949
